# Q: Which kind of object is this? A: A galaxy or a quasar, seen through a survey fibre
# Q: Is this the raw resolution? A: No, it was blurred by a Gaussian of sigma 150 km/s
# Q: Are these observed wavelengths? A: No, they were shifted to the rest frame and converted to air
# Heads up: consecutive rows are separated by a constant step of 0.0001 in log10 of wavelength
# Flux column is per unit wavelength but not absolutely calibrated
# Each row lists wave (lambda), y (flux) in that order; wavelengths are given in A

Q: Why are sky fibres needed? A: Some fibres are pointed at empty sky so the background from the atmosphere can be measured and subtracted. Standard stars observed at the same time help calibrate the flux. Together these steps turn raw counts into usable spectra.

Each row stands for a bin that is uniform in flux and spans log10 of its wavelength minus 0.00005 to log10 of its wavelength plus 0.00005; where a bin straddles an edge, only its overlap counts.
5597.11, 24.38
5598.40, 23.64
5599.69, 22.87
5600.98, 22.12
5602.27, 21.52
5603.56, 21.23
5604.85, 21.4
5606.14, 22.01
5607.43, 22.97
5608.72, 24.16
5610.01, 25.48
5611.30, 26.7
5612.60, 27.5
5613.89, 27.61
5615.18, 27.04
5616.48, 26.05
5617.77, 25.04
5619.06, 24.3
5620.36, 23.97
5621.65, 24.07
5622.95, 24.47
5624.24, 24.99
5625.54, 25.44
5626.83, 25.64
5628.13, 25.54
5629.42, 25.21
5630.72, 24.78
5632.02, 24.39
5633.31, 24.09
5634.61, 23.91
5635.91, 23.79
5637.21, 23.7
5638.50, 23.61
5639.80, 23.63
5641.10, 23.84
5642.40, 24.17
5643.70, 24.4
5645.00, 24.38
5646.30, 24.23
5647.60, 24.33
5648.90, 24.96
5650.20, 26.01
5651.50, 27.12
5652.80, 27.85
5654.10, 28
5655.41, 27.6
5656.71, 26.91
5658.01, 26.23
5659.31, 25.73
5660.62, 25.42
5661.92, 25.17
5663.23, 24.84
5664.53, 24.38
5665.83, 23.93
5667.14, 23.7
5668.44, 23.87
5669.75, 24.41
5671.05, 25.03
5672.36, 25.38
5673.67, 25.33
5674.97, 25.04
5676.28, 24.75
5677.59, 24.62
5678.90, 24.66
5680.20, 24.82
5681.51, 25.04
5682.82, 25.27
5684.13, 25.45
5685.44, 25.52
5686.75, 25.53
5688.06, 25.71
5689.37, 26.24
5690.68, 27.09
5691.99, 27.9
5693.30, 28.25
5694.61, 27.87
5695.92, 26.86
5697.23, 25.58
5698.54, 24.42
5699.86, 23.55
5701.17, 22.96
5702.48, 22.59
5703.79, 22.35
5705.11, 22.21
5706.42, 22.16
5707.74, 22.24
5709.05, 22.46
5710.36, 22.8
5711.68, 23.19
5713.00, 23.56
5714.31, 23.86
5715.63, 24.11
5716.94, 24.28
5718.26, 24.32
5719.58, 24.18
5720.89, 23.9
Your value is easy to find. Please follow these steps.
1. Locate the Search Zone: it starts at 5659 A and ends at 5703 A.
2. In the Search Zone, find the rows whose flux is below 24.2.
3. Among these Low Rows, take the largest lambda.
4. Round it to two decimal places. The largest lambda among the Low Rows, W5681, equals 5702.48 A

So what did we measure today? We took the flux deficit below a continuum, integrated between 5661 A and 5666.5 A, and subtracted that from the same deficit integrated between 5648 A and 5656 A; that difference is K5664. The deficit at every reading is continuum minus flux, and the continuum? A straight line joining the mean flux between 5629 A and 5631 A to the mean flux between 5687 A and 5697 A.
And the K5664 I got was -17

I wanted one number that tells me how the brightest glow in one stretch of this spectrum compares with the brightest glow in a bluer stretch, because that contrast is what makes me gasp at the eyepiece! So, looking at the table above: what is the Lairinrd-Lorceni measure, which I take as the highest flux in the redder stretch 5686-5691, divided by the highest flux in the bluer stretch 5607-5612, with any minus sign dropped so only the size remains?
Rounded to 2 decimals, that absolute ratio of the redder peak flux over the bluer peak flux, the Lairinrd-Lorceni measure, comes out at 1.01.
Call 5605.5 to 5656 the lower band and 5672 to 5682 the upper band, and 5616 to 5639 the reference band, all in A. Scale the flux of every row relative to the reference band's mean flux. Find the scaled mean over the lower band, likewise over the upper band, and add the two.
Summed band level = 2.03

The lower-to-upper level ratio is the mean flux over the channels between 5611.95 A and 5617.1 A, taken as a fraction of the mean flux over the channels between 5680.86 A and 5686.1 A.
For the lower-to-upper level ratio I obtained 1.07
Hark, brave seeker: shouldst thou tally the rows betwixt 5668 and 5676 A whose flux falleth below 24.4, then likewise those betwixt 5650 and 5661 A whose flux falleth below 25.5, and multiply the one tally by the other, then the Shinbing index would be 1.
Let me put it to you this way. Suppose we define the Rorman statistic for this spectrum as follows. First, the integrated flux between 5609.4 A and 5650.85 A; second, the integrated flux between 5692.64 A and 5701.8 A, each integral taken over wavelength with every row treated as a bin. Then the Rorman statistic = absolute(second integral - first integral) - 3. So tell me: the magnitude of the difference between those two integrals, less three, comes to 795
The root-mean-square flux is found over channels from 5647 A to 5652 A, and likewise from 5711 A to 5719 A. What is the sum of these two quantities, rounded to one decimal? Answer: 49.5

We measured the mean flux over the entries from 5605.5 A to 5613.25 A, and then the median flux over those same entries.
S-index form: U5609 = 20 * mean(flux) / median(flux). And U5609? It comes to 20.0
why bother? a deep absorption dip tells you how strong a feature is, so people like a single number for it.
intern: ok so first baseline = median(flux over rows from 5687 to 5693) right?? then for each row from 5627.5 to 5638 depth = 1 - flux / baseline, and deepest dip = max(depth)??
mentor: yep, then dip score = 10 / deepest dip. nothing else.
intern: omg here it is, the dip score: 90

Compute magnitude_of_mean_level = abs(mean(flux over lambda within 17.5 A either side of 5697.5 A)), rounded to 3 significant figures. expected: 24.6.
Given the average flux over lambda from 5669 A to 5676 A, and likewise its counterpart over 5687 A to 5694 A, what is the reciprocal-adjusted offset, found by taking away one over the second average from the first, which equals 25.0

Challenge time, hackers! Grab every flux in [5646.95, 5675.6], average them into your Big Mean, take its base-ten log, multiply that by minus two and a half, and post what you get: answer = -3.517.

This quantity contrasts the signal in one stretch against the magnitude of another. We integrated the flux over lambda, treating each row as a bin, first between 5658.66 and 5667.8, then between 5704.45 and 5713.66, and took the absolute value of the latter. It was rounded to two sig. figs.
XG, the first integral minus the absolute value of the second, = 17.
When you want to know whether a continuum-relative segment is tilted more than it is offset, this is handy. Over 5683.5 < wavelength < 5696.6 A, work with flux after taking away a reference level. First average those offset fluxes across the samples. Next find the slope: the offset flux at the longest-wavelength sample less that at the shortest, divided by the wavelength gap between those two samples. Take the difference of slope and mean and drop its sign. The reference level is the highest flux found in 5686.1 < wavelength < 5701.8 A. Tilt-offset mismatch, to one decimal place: 1.7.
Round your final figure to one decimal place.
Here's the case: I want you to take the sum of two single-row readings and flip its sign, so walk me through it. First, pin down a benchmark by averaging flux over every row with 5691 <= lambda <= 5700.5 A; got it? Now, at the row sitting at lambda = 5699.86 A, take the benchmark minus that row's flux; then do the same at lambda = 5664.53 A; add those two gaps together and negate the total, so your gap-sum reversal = -4.8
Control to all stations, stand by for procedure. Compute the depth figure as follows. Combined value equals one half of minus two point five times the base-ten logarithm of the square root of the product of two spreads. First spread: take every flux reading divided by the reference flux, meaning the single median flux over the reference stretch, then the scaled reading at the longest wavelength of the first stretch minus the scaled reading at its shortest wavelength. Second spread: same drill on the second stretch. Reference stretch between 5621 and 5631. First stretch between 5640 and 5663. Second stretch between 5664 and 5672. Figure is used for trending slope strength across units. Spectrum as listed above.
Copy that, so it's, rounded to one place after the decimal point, 1.8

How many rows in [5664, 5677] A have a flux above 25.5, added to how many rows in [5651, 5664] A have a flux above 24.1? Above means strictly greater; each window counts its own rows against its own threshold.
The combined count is 10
